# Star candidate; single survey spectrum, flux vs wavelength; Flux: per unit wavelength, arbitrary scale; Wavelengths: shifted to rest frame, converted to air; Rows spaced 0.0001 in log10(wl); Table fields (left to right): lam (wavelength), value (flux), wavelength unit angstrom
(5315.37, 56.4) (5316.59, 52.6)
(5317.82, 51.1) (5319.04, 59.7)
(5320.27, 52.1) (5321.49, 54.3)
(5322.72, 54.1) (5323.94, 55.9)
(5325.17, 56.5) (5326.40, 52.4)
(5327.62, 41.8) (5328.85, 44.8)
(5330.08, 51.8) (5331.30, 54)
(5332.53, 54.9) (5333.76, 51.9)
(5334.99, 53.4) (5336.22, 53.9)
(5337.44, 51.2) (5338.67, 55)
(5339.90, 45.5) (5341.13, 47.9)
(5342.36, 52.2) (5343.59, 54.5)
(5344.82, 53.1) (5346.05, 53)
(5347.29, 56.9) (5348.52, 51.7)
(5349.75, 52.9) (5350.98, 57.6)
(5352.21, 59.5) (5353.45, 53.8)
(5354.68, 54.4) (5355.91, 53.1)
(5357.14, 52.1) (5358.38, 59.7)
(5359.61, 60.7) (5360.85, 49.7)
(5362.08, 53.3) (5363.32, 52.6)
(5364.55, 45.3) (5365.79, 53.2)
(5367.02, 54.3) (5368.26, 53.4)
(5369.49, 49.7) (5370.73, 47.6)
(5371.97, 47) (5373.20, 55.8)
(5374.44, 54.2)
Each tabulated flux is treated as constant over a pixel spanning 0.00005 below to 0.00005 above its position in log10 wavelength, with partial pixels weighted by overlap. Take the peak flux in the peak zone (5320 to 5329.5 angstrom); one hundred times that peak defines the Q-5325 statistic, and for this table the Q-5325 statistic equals 5650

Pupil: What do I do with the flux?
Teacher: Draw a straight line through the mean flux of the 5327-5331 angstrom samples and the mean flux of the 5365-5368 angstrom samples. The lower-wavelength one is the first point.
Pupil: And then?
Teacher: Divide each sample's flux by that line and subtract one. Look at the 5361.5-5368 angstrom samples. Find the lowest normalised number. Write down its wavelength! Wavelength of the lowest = 5364.55 angstrom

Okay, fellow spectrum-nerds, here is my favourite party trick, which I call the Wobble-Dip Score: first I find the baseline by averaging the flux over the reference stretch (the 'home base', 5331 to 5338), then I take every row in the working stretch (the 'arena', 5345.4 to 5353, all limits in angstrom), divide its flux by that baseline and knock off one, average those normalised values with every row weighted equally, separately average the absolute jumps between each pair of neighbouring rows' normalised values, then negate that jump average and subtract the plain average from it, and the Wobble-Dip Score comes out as -0.10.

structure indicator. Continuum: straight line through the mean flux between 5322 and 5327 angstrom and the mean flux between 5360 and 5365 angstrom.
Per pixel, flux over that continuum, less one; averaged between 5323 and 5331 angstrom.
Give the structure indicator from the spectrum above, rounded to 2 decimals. -0.07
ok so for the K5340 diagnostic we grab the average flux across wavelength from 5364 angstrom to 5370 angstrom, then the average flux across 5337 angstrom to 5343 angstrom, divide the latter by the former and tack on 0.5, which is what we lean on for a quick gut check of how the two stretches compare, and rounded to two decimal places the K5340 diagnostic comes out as 1.48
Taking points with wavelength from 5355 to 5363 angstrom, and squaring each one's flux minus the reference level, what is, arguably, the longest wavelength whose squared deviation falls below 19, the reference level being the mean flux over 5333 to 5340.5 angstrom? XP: 5362.08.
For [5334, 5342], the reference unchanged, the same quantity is 5341.13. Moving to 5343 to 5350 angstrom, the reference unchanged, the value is 5349.75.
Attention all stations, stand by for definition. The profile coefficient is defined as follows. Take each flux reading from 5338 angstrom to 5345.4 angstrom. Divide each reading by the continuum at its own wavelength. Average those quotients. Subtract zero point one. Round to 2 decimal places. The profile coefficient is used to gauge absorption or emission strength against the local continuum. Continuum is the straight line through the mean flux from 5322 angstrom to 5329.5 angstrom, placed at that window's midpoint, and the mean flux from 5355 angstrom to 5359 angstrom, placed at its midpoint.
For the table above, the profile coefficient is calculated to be 0.87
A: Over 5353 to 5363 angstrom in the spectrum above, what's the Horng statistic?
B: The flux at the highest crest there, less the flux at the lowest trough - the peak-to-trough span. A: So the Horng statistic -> 11.0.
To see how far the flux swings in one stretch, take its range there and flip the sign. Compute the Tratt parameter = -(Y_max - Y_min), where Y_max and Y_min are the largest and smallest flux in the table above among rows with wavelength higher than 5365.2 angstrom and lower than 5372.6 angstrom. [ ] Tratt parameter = -7.3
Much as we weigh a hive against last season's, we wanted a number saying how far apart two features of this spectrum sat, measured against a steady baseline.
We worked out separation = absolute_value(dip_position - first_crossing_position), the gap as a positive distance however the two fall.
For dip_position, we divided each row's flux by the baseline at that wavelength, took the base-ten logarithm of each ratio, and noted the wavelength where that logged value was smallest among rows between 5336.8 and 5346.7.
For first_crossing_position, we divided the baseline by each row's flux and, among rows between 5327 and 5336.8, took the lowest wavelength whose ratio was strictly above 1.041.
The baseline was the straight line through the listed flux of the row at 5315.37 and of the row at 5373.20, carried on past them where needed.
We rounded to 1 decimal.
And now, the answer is 12.3 angstrom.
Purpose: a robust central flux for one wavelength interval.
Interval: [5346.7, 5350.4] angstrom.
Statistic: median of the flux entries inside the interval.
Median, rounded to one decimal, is 52.9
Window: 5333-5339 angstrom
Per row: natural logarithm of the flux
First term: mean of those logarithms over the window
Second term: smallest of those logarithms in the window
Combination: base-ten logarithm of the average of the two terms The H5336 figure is 0.597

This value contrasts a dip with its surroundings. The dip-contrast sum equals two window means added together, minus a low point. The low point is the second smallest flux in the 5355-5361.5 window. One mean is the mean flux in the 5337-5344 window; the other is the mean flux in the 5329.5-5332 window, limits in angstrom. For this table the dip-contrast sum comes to 52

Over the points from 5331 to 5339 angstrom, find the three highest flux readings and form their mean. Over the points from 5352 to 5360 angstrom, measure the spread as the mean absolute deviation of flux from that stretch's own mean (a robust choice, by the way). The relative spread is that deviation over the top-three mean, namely 0.059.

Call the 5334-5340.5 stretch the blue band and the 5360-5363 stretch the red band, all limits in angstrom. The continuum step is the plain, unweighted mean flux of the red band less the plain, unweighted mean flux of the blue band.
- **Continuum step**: 0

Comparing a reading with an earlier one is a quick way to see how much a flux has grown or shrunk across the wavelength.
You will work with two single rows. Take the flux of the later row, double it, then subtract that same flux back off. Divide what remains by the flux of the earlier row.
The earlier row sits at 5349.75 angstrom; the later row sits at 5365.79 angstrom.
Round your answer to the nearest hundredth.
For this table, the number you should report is 1.01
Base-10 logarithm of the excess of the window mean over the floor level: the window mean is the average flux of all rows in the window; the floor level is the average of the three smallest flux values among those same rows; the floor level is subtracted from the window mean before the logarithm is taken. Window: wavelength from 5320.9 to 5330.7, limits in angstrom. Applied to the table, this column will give 0.73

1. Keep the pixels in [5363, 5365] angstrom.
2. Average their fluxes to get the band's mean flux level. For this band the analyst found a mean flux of 49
